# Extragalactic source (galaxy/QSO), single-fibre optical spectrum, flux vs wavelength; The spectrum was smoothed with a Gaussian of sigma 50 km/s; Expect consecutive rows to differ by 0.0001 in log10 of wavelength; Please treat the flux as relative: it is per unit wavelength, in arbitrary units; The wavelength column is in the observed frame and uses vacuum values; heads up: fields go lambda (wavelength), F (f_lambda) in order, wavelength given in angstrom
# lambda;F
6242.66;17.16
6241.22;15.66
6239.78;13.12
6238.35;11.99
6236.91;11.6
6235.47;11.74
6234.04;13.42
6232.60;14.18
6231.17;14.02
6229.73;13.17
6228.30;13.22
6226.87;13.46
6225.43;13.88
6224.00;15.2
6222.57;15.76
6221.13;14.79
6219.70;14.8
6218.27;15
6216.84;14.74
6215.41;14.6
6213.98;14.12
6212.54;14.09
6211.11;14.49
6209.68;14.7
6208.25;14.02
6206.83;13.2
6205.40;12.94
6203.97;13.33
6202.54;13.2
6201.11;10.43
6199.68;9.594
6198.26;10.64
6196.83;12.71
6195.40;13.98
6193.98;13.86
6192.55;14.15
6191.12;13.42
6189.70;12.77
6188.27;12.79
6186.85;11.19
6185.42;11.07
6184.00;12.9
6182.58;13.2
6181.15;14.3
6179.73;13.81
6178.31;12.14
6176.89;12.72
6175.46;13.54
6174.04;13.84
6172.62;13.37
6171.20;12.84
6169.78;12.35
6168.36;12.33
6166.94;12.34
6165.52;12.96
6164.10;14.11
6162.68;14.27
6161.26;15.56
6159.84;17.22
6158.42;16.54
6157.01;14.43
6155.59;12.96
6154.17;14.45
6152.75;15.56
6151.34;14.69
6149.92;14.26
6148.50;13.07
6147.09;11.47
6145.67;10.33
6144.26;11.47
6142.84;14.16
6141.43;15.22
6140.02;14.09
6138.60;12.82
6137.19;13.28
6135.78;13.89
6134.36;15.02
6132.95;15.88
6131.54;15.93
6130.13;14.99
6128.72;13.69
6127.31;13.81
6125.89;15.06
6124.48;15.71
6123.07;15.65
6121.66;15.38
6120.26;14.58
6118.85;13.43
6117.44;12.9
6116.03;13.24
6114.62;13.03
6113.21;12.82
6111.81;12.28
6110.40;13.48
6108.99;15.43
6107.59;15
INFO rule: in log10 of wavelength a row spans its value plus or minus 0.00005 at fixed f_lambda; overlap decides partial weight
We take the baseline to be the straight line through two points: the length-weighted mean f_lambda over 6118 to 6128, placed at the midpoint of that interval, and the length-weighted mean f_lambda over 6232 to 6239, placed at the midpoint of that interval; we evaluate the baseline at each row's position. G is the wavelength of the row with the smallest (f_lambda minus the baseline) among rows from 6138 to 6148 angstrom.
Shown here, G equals 6145.67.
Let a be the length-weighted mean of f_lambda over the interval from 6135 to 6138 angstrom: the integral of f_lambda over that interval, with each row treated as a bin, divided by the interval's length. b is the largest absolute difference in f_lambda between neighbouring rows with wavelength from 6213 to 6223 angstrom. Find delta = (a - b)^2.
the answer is 159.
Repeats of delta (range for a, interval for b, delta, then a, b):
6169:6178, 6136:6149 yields 108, 13.1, 2.69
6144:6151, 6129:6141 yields 122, 12.3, 1.27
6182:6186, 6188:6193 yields 137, 12.4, 0.73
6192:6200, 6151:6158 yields 123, 12.6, 1.49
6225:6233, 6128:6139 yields 152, 13.6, 1.30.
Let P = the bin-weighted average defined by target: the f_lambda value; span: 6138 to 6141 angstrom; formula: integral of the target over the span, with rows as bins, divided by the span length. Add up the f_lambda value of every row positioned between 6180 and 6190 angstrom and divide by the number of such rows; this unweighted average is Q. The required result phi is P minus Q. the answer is 1.0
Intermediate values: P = 13.6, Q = 12.6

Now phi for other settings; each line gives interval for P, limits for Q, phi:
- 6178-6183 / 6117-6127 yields -1.2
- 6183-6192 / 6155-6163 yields -2.7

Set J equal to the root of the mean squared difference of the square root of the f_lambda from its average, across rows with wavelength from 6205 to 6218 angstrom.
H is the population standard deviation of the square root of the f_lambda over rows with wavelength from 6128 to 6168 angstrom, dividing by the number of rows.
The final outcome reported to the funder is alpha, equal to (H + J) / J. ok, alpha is 3.6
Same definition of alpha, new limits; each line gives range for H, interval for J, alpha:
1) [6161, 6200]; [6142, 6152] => 1.8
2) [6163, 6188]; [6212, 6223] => 3.0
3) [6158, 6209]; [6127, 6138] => 2.6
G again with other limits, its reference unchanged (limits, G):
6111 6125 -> 6111.81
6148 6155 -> 6148.50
